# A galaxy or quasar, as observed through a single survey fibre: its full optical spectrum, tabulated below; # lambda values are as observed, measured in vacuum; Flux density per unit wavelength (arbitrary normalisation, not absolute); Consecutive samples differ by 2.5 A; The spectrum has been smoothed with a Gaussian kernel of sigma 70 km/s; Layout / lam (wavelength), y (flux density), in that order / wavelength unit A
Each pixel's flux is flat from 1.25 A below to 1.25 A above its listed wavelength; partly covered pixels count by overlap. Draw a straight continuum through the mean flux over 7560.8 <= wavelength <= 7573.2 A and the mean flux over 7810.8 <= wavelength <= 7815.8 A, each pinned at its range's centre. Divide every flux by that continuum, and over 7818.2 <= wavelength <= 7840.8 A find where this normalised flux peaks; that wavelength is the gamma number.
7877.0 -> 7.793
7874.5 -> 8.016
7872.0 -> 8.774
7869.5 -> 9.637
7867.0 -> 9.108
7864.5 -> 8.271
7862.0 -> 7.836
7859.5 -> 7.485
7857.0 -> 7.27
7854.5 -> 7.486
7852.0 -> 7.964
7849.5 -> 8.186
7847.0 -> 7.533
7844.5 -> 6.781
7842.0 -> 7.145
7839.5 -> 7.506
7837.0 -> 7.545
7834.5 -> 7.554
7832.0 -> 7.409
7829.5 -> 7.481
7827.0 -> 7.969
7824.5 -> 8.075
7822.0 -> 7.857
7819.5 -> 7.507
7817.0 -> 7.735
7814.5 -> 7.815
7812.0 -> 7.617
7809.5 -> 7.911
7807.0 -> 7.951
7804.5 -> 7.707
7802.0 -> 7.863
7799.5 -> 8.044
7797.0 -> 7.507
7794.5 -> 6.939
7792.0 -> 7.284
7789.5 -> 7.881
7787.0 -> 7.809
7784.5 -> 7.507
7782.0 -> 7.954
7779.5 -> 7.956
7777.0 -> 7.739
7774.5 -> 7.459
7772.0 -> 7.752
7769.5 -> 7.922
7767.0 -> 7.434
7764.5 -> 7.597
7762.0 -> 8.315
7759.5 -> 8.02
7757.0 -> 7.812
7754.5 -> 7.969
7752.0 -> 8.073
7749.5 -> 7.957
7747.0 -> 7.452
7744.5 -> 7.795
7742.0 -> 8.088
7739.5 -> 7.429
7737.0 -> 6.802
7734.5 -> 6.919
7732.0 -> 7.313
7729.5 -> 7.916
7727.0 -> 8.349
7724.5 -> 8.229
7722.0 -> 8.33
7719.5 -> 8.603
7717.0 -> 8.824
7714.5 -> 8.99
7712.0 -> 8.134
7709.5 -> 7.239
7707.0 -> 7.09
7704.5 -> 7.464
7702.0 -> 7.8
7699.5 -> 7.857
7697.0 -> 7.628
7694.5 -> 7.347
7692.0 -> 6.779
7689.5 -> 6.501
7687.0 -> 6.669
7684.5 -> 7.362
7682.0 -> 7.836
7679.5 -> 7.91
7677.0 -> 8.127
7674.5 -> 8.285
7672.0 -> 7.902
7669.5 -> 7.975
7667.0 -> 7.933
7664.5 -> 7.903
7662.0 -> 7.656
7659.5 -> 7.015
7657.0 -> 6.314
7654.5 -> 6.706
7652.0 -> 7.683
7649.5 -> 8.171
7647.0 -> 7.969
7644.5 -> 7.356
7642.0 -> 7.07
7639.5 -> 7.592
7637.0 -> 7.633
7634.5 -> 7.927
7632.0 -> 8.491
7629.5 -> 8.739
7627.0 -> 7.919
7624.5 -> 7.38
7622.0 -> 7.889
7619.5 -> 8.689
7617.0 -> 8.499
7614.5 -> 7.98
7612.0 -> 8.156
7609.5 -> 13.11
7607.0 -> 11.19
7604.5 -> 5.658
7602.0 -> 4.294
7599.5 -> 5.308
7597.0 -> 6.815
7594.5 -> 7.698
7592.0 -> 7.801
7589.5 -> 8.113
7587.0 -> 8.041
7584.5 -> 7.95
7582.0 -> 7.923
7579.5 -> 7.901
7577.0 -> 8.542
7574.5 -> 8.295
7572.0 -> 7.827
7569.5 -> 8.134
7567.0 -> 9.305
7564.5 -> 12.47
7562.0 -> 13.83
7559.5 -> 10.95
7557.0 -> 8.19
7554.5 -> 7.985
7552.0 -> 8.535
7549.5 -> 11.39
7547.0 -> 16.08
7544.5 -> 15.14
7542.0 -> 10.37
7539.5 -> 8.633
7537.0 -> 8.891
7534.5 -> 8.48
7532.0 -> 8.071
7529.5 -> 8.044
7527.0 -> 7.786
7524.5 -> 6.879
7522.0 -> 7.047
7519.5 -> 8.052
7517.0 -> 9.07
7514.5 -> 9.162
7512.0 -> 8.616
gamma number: 7824.5 A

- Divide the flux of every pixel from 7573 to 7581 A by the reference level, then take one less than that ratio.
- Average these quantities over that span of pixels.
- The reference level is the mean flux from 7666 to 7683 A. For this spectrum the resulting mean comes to 0.03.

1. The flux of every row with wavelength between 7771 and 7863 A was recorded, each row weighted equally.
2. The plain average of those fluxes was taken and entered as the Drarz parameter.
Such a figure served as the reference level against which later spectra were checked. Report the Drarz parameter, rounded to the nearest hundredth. 7.65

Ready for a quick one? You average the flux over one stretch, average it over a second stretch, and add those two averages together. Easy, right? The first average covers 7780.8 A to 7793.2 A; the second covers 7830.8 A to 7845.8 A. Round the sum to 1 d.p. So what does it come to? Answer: 15.0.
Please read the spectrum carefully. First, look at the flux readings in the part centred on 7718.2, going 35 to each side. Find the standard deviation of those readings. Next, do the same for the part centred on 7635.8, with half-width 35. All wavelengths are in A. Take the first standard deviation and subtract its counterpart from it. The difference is -0.9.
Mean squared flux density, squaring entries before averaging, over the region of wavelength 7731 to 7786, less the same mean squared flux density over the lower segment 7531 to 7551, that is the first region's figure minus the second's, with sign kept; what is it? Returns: -68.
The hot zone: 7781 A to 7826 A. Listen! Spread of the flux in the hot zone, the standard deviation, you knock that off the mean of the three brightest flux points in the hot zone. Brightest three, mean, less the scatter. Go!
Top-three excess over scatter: 7.7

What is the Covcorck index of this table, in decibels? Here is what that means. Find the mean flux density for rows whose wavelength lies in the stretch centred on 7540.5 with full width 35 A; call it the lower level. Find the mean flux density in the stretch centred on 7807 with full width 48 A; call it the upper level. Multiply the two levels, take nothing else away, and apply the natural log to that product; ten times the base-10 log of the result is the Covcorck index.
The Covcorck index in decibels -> 6.34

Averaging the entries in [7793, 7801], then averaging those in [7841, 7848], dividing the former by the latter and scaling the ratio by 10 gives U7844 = 10.5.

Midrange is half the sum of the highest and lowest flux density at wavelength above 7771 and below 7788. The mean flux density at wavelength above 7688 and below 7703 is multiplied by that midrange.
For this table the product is 56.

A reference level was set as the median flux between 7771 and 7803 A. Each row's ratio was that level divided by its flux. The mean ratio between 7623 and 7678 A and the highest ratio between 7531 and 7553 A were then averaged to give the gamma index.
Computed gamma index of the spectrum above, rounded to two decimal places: 0.99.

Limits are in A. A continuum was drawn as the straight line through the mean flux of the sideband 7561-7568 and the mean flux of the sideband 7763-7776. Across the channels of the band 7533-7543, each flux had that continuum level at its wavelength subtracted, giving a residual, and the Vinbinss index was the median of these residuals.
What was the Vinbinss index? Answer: -4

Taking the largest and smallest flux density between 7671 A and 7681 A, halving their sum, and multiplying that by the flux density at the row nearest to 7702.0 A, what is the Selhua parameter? 63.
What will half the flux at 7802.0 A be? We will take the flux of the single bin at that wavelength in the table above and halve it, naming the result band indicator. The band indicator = 3.9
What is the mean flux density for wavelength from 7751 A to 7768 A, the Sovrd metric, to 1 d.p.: 7.9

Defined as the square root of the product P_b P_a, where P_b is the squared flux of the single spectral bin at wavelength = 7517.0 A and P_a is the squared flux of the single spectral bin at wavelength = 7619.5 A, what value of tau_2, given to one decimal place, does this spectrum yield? 78.8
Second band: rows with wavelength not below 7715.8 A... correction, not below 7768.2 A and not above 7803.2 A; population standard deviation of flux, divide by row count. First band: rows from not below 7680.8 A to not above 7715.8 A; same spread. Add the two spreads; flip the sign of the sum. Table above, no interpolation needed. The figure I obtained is -0.92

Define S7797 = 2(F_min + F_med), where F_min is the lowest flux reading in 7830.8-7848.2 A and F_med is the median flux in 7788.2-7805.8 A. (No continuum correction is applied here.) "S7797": 29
